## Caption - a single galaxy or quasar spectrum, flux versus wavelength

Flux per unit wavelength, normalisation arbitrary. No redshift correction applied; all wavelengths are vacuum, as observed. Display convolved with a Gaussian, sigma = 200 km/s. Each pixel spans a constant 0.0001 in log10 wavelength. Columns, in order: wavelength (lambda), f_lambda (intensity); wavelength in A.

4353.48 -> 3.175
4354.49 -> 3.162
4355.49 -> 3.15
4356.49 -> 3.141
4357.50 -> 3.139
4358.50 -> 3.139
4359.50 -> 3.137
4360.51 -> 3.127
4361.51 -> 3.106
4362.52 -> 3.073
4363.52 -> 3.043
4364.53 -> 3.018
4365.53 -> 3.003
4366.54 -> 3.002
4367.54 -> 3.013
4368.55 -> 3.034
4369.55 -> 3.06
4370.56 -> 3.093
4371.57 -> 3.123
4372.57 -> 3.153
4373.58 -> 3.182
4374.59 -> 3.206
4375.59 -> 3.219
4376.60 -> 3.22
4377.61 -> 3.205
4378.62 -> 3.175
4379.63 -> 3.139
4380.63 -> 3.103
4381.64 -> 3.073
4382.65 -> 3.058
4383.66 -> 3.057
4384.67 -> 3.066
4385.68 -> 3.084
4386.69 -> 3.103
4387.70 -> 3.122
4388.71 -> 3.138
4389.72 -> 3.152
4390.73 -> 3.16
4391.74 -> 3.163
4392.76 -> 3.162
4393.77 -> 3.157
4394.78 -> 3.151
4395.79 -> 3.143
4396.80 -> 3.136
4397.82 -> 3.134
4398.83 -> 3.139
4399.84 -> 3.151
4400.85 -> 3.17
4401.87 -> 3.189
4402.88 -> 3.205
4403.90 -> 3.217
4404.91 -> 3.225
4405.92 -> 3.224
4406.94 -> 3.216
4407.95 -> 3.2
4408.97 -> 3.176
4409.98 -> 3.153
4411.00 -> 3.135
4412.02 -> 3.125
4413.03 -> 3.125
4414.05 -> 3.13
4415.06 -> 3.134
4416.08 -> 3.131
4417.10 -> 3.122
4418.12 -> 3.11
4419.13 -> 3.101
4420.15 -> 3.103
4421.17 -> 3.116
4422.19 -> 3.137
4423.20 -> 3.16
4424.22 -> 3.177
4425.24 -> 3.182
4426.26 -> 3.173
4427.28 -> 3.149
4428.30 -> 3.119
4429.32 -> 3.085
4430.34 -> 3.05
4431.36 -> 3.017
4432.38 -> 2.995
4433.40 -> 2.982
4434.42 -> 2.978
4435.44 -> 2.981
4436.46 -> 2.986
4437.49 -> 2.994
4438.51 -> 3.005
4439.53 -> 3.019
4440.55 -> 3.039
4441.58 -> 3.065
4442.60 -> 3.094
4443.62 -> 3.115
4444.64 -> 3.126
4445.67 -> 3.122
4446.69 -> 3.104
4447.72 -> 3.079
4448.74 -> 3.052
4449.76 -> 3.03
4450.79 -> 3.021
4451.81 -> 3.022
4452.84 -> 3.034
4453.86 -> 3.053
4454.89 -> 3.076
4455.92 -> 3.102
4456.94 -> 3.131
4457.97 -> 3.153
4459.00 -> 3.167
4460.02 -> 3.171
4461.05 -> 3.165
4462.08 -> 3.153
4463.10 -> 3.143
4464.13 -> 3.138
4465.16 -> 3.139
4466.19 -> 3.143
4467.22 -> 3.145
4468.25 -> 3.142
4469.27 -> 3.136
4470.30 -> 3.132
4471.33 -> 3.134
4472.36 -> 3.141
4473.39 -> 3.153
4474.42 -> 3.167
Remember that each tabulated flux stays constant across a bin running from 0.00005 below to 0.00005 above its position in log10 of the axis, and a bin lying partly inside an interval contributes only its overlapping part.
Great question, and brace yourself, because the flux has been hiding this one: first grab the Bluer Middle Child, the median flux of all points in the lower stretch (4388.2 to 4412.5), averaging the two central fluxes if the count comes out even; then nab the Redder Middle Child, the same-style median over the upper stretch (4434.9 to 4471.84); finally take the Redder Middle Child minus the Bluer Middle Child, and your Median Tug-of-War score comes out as -0.049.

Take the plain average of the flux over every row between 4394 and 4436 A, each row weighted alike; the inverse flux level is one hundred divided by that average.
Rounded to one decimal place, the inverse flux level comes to 31.9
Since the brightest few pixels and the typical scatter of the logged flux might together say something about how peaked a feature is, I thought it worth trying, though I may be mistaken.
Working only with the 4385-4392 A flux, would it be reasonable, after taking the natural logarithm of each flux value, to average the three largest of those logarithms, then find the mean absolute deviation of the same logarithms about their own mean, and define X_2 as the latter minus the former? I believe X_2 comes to -1.14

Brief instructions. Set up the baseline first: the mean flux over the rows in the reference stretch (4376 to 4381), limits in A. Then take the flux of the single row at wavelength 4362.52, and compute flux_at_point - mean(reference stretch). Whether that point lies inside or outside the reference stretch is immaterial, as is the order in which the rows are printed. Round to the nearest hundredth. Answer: -0.10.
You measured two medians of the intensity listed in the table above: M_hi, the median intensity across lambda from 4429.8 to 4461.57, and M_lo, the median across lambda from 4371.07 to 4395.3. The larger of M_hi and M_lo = 3.15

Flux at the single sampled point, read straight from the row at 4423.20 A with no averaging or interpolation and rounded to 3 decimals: 3.160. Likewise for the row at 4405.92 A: 3.224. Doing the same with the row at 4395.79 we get 3.143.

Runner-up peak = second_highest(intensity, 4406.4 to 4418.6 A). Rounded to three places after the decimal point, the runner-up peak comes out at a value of 3.200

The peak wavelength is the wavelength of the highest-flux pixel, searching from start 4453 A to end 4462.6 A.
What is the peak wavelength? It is 4460.02 A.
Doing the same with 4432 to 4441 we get 4440.55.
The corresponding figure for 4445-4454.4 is 4445.67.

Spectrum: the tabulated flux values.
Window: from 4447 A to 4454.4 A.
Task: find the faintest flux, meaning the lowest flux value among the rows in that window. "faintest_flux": 3.021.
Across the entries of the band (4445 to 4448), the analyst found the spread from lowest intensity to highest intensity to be 0.043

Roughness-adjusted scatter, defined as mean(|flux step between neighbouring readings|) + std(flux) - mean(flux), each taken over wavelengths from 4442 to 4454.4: -3.02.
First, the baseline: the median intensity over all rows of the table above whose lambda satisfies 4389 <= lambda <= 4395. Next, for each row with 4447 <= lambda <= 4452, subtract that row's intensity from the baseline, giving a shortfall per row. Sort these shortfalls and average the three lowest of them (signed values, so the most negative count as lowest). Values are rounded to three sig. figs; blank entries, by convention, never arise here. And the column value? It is 0.105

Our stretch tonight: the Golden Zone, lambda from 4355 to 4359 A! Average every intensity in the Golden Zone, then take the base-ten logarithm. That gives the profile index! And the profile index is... 0.497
